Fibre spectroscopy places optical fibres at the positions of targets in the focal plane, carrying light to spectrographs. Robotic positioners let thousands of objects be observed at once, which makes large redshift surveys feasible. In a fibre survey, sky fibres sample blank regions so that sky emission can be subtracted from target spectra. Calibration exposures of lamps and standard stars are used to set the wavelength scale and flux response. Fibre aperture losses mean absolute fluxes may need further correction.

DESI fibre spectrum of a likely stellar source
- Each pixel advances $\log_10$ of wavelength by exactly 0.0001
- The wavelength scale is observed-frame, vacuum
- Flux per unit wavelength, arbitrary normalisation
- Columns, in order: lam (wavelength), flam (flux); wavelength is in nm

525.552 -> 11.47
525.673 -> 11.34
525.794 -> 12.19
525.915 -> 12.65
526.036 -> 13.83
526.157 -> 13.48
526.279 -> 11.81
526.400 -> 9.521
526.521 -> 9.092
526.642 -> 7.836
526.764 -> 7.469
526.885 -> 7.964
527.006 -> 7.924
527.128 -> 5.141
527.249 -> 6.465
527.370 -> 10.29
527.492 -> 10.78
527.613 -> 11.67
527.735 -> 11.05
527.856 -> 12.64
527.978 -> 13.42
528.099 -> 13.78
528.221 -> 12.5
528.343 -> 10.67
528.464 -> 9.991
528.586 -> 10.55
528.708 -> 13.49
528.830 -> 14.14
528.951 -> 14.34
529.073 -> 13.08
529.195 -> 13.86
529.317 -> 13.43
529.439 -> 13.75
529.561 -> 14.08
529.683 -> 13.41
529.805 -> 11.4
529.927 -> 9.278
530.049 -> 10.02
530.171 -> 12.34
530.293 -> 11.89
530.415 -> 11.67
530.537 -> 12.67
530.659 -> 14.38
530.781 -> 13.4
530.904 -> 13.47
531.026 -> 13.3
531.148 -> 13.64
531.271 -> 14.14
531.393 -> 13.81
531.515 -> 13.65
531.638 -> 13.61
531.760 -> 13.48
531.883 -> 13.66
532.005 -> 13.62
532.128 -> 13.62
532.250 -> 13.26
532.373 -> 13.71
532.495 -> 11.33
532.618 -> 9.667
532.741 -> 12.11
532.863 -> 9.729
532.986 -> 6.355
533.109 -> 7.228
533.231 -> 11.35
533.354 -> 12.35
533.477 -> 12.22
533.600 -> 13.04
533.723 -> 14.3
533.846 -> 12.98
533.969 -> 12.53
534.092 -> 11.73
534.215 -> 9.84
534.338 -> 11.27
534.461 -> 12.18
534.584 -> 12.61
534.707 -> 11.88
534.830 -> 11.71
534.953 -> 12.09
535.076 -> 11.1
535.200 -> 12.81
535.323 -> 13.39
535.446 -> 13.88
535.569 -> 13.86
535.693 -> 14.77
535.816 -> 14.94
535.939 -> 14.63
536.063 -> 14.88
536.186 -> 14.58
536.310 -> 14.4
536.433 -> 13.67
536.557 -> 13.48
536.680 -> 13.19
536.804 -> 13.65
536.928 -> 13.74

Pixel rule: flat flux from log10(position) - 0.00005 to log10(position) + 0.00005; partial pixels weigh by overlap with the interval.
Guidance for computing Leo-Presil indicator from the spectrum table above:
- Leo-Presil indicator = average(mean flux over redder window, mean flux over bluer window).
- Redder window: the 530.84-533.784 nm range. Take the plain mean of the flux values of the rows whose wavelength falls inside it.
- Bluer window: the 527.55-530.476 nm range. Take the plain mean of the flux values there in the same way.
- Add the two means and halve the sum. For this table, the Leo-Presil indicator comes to 12.4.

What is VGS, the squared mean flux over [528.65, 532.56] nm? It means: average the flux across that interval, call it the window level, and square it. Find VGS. 171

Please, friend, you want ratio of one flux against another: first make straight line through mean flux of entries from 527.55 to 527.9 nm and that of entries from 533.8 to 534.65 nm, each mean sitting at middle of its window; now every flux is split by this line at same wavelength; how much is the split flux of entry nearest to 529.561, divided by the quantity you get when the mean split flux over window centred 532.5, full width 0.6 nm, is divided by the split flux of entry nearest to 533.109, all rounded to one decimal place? 0.7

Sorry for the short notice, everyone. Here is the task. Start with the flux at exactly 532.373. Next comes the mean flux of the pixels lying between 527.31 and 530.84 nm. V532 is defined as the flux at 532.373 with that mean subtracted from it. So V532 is 1.4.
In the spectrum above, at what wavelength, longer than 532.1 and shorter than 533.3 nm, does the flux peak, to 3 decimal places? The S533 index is 532.373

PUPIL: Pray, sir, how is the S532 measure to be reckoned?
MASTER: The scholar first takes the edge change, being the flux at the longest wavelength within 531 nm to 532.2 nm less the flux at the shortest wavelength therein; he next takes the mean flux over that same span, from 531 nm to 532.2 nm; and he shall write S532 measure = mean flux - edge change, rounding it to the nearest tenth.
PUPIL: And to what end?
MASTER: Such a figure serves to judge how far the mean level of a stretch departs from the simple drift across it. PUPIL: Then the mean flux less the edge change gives 13.3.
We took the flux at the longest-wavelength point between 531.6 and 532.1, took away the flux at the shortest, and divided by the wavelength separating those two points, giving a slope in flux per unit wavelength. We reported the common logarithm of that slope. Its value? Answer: -1.6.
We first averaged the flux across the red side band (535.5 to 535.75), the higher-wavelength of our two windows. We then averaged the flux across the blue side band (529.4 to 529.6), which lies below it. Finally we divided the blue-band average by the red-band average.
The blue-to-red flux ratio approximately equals 1.0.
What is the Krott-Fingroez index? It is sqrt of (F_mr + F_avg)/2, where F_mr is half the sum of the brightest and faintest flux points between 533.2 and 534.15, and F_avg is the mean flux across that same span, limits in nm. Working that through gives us 3.56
